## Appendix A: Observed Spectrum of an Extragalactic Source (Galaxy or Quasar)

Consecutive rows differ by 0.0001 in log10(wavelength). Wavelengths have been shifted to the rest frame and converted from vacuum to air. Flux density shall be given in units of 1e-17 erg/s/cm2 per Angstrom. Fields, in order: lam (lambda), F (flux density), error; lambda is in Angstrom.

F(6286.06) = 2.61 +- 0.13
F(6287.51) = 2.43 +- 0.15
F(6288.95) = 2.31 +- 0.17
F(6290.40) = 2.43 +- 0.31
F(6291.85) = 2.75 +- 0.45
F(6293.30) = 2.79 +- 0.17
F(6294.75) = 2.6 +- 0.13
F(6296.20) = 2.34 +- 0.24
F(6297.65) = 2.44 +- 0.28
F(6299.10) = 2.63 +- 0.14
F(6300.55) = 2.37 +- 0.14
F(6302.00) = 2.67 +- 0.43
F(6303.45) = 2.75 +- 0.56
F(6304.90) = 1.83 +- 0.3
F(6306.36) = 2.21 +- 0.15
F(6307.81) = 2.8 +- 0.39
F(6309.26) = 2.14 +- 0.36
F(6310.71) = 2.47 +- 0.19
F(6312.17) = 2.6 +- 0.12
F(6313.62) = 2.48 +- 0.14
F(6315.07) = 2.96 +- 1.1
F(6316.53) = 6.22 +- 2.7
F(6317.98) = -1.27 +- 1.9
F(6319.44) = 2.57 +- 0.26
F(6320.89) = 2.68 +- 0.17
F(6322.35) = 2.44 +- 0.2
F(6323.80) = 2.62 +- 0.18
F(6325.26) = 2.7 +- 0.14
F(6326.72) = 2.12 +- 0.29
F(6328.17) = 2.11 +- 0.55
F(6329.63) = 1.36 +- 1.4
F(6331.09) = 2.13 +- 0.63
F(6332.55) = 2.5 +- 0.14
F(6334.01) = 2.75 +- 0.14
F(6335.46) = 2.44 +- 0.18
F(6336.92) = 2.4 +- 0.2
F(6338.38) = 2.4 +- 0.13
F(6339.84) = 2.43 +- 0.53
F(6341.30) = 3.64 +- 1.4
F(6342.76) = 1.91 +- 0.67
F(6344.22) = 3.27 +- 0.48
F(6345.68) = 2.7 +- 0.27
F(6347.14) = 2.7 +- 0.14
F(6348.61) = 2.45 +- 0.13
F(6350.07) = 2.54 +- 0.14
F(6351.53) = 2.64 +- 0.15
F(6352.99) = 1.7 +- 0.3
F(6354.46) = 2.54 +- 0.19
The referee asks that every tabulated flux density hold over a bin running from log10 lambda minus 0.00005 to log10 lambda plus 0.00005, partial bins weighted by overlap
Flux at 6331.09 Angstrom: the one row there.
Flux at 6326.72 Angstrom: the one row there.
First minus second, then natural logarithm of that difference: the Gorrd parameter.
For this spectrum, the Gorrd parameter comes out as -4.6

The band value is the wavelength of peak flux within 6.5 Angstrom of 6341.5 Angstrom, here 6341.30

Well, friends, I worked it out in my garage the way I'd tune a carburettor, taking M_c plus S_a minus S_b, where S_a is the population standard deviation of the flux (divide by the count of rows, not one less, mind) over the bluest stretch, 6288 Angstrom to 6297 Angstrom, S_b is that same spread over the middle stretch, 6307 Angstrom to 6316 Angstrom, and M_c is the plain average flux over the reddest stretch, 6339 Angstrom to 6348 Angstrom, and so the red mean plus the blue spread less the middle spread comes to 2.7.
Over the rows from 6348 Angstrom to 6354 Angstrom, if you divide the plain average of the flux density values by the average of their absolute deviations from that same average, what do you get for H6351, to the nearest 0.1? 7.4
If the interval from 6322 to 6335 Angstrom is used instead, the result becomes 6.9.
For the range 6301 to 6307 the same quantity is 6.9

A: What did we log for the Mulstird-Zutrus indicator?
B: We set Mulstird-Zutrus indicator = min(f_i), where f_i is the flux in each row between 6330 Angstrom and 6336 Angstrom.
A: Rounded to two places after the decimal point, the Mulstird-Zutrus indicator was 2.13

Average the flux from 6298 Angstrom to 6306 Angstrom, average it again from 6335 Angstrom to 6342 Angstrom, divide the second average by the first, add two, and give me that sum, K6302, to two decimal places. 3.09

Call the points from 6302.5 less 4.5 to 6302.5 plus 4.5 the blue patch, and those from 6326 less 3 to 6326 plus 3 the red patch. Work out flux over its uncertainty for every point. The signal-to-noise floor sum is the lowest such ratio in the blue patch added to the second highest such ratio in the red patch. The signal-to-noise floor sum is 19.5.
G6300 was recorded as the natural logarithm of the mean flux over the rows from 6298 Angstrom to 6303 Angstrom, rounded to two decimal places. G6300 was 0.94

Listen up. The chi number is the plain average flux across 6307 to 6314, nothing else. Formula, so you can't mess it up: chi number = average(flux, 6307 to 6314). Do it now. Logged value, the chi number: 2.50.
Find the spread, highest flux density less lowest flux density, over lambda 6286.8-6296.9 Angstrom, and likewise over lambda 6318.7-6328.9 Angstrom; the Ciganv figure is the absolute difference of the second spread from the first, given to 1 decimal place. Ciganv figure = 0.1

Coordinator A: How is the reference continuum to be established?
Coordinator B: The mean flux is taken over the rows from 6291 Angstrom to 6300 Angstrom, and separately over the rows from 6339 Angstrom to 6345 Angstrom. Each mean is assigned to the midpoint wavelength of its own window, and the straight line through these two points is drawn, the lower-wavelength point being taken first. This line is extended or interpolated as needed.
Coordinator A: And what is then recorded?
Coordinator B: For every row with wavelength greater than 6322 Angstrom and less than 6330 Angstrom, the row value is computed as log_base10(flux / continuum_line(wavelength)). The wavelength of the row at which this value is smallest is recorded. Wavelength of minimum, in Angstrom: 6329.63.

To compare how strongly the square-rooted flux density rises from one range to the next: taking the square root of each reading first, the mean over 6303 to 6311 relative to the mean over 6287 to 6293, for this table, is 0.97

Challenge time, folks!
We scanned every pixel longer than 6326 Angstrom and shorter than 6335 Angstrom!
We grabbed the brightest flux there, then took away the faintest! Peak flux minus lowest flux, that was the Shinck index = 1.4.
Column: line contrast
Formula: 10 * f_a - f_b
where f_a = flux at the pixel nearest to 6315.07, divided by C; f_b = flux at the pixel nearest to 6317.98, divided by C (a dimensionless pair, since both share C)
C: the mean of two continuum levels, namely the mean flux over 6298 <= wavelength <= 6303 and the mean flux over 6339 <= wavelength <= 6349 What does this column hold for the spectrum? 11.7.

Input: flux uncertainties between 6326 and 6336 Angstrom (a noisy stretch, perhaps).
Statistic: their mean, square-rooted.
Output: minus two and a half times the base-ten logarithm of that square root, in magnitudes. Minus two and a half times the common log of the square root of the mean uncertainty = 0.40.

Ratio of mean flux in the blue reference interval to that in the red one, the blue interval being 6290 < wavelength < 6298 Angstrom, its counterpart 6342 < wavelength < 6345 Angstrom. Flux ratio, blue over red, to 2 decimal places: 0.99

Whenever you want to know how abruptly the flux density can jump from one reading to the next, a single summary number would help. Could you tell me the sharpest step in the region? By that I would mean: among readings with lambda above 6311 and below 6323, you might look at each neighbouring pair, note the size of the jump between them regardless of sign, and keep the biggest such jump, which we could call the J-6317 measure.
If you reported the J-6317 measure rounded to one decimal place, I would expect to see 7.5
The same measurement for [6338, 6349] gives 1.7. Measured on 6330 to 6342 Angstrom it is 1.2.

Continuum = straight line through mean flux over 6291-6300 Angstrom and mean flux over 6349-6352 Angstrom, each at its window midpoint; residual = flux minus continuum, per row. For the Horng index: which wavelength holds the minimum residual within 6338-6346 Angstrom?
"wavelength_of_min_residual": 6342.76 Angstrom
